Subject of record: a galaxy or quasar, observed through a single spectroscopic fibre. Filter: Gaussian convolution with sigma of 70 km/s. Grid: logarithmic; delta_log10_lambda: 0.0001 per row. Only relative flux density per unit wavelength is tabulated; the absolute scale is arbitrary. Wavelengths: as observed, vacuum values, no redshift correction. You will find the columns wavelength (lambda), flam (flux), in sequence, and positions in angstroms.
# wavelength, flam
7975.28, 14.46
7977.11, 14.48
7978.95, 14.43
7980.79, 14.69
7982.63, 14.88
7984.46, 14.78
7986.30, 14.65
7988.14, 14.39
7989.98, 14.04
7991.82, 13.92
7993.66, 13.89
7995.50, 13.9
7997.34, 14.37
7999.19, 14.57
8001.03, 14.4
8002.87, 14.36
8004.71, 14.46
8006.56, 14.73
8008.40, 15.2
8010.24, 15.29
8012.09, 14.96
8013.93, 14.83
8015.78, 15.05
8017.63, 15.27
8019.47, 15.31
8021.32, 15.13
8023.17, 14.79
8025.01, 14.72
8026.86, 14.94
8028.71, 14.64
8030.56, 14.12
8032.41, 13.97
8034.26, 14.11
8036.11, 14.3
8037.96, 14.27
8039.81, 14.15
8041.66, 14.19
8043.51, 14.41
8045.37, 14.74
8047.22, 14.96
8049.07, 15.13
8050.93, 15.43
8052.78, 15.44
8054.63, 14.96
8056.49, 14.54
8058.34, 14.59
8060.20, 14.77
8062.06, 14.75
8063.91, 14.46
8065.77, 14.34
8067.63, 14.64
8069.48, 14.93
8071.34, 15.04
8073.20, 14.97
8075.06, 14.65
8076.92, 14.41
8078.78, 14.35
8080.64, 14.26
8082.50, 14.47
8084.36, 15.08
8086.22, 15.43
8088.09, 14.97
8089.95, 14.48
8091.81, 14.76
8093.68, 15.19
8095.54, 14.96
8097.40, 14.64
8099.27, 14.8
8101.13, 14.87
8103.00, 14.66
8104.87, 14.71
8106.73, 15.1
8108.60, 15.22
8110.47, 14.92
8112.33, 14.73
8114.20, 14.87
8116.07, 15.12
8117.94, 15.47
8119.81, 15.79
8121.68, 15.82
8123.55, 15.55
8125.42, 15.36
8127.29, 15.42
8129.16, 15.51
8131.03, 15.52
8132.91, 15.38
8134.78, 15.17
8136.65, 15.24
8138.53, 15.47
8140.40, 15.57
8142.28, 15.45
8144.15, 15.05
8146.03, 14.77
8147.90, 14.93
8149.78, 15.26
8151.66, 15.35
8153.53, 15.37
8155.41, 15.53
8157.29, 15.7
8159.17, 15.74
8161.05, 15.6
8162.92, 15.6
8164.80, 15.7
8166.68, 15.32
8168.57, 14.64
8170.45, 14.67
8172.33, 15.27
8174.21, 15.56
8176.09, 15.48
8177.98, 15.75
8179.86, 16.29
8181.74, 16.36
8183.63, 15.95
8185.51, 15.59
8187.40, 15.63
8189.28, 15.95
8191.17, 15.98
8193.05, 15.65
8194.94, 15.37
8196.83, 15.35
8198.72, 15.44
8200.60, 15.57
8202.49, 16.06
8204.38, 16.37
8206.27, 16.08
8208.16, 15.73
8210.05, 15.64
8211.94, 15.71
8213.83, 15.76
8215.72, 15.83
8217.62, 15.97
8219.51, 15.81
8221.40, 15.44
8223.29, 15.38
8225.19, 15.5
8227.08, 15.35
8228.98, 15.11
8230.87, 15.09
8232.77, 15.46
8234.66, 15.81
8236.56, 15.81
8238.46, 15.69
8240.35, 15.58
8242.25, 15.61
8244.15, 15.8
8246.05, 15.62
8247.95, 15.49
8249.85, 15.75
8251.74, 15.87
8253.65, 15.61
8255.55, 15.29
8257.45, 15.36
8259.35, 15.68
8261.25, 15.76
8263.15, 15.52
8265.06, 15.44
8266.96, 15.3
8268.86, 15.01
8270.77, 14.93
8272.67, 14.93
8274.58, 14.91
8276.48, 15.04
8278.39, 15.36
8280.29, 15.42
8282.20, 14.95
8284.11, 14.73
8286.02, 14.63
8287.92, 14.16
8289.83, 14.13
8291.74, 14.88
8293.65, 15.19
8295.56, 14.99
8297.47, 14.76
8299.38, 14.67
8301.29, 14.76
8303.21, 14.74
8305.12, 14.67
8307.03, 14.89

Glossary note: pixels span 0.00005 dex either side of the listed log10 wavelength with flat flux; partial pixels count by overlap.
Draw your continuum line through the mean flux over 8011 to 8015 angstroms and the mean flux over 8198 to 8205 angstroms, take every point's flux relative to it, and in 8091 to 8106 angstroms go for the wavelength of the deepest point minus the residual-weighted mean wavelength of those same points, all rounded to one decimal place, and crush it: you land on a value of 3.8 angstroms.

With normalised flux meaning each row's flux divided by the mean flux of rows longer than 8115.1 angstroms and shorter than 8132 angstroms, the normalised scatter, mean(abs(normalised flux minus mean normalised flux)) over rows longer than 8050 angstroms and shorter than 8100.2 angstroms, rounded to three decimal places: 0.018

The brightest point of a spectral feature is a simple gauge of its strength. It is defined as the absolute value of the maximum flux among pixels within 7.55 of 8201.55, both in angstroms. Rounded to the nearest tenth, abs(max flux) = 16.4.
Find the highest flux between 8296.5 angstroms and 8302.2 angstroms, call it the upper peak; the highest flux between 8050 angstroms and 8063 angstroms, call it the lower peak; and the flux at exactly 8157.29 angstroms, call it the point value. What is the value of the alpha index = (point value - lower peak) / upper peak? 0.018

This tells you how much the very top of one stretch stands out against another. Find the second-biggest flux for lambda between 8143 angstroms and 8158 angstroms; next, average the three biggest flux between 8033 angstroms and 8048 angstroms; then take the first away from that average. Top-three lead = -0.83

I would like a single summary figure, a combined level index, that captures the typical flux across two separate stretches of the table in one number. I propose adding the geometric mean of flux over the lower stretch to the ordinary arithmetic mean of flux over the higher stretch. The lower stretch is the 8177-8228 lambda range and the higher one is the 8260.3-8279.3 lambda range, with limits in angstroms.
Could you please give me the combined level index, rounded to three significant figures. 31.0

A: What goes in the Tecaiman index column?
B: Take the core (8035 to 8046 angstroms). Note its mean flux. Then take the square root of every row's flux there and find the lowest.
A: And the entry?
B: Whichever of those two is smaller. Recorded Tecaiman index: 3.76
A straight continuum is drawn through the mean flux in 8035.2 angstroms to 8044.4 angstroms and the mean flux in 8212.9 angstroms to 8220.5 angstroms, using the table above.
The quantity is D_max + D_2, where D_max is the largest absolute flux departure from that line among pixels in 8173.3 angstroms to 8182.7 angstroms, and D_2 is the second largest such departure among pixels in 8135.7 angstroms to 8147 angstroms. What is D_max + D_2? 1.2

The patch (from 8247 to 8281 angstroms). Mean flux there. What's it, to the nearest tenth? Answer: 15.4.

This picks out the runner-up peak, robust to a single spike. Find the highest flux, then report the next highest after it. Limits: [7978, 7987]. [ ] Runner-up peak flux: 14.78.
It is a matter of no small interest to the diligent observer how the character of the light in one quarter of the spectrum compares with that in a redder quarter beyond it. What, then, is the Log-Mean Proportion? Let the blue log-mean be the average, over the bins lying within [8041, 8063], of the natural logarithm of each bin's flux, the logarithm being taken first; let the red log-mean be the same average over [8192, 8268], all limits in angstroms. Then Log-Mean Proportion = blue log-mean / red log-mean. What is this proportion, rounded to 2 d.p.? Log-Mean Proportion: 0.98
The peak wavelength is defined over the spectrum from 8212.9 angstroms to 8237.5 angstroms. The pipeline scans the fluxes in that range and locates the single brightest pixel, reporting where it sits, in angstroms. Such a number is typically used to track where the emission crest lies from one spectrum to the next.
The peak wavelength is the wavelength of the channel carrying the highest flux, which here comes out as 8217.62 angstroms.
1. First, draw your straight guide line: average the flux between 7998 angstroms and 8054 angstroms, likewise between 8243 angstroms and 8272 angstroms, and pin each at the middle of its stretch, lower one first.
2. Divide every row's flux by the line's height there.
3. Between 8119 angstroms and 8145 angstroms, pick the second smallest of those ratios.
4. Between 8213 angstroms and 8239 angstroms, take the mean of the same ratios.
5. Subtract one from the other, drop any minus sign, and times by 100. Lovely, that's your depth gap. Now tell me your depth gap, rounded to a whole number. 1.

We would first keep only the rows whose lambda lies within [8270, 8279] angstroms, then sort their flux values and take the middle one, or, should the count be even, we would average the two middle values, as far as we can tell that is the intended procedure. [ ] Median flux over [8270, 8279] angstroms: 14.9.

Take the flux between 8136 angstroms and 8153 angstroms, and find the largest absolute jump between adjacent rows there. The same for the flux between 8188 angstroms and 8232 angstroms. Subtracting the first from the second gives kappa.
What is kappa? 0.1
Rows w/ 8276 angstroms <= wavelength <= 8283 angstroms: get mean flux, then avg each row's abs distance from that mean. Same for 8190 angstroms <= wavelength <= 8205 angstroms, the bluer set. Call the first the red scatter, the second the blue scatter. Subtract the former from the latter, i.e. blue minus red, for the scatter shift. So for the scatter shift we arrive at 0.11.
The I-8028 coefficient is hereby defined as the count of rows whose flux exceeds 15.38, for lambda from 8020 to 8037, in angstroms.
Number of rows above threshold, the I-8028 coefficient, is 0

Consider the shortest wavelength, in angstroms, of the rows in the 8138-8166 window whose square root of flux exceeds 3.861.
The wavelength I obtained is 8138.53 angstroms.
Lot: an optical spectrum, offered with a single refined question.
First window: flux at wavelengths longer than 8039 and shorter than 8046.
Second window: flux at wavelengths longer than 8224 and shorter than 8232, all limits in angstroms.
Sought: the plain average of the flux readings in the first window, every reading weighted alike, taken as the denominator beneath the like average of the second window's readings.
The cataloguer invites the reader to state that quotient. 1.06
